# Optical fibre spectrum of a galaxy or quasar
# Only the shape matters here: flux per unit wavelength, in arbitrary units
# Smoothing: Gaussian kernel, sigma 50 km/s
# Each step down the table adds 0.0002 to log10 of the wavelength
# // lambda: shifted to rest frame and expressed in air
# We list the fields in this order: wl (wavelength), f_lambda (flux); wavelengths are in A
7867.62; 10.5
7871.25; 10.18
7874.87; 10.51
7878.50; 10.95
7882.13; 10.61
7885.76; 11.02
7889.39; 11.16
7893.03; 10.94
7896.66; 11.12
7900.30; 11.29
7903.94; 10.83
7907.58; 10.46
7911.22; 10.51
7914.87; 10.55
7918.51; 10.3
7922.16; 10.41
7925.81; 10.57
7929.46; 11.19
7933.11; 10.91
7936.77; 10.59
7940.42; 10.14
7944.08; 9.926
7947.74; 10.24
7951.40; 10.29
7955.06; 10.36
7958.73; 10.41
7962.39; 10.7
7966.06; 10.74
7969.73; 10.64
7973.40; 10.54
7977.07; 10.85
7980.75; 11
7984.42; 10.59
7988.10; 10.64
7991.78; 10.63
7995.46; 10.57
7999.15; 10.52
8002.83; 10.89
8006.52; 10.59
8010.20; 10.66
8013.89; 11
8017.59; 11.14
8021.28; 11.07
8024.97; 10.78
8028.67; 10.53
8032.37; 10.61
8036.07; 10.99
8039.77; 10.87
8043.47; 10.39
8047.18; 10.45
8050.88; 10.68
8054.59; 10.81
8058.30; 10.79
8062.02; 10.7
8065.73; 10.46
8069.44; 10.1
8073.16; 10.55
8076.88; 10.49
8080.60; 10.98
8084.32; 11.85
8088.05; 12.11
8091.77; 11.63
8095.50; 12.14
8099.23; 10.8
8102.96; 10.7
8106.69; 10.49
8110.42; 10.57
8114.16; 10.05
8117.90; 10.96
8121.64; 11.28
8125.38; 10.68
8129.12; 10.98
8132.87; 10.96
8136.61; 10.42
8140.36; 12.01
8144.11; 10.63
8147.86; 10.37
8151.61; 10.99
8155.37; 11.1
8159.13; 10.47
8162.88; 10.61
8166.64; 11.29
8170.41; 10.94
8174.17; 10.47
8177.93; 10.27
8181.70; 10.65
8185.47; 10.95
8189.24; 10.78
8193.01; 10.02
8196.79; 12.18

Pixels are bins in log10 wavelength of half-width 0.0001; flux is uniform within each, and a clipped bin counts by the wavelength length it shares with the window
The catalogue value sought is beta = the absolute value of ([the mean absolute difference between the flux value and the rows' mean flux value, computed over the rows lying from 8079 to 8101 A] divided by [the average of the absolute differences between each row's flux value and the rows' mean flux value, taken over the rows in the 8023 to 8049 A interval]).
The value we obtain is 2.46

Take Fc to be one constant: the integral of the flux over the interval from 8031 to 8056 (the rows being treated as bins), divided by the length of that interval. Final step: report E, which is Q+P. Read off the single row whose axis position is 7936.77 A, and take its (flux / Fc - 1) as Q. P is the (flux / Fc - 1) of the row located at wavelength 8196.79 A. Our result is 0.13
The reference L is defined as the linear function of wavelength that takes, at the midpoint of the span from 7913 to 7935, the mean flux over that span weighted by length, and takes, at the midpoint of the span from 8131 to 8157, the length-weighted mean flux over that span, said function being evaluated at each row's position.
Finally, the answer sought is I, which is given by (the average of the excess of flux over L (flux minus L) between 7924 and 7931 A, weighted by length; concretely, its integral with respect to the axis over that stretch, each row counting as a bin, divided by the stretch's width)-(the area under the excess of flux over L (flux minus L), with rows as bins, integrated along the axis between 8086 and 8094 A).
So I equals -8.0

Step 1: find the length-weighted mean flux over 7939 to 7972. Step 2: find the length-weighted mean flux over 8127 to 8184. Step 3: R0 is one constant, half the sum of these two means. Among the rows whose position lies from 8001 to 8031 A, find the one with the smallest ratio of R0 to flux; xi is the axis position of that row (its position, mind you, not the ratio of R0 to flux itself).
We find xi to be 8017.59 A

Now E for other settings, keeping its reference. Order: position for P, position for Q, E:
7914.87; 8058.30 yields 0.00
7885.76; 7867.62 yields 0.01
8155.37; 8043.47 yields 0.01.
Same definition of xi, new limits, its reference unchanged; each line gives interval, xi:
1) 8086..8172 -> 8095.50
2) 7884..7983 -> 7900.30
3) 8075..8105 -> 8095.50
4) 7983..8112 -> 8095.50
